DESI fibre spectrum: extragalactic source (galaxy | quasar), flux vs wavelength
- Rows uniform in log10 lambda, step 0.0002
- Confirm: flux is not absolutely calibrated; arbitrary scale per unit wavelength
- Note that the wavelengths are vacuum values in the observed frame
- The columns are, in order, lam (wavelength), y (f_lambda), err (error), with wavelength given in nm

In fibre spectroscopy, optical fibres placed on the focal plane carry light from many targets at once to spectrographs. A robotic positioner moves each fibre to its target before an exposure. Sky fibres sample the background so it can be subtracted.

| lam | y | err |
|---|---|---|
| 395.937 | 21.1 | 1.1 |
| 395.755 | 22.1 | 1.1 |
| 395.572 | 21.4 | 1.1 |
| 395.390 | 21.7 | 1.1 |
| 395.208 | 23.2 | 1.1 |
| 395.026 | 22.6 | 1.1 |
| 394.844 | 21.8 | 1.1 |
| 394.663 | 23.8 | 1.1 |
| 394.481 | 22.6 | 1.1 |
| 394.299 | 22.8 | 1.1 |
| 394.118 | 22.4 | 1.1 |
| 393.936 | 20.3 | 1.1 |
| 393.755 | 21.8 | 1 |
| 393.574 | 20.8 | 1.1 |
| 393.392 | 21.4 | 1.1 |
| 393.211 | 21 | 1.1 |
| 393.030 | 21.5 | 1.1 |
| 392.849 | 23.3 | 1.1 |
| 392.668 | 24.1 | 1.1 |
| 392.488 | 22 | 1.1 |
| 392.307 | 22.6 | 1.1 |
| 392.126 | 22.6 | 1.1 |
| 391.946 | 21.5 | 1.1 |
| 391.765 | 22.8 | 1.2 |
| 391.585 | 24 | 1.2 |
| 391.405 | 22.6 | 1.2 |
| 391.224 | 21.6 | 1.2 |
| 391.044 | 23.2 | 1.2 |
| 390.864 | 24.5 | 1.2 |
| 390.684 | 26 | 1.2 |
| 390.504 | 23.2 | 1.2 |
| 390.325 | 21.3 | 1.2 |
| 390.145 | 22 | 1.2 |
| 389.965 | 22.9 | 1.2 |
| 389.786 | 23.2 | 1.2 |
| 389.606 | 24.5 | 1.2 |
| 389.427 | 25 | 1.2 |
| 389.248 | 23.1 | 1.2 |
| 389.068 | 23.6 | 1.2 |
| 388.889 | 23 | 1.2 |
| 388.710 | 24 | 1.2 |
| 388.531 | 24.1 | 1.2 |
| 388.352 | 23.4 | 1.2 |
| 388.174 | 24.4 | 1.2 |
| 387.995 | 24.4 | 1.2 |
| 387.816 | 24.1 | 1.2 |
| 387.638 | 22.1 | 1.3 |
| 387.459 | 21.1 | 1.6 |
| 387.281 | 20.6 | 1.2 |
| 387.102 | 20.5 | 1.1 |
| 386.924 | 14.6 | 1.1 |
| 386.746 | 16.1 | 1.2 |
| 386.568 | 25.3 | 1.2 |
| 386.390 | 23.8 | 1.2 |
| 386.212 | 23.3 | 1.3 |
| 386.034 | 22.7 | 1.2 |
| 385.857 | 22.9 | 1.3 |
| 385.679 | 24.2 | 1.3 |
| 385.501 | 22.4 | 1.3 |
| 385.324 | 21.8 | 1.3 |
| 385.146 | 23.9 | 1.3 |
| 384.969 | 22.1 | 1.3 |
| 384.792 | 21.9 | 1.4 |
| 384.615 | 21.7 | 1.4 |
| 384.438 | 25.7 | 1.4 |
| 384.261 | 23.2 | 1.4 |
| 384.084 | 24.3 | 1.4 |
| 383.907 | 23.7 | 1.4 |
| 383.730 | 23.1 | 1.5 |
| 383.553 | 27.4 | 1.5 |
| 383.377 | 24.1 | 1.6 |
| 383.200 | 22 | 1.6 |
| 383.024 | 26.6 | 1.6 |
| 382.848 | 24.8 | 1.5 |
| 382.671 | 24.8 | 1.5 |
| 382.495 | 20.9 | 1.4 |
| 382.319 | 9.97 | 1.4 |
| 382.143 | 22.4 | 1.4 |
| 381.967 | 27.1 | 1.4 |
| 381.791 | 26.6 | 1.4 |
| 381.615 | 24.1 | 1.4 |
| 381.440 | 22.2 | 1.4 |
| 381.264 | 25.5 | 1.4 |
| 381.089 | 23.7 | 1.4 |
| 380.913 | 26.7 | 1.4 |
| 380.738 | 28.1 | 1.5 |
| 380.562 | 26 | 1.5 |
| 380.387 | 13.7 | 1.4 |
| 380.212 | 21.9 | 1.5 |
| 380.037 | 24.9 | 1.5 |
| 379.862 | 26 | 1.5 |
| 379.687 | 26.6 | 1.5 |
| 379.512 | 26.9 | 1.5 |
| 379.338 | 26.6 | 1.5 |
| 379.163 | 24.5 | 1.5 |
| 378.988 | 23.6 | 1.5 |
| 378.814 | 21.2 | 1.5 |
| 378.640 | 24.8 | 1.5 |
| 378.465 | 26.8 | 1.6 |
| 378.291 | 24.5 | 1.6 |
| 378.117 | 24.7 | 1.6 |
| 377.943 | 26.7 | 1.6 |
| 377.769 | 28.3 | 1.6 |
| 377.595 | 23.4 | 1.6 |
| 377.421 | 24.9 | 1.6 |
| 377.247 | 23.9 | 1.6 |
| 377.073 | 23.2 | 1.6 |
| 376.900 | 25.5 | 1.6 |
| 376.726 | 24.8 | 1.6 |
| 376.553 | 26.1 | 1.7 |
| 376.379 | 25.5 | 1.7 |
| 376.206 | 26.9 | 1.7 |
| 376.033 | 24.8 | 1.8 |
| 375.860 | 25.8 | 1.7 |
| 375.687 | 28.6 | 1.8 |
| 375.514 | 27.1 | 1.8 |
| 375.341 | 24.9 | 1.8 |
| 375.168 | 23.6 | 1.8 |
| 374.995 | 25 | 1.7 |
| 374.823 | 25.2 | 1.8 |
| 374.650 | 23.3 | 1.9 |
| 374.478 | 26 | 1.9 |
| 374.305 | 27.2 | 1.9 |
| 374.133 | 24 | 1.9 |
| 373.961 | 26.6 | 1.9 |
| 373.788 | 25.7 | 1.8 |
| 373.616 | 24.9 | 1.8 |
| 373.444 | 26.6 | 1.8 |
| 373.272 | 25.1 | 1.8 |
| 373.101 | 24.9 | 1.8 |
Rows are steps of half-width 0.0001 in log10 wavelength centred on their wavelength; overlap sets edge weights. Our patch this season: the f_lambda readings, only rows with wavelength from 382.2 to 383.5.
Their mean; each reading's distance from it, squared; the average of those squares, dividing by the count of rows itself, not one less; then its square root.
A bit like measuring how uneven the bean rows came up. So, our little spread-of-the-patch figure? 5.2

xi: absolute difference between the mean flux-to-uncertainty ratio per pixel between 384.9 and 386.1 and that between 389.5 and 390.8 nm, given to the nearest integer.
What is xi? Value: 2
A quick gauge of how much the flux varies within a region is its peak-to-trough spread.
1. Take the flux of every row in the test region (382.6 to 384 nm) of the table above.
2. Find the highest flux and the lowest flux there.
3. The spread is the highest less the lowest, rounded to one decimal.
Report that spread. 5.4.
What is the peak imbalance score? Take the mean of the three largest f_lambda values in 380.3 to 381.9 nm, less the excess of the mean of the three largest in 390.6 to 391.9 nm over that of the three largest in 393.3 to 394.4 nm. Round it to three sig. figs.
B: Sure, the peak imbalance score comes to 24.6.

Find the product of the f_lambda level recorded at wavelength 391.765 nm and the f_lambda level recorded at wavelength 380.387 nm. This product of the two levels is 312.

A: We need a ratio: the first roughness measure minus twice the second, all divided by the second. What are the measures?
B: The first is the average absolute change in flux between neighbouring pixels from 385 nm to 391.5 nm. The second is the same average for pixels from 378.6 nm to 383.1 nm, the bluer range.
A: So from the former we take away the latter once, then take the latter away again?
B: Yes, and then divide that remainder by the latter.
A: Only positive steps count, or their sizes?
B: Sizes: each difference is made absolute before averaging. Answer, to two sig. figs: -1.6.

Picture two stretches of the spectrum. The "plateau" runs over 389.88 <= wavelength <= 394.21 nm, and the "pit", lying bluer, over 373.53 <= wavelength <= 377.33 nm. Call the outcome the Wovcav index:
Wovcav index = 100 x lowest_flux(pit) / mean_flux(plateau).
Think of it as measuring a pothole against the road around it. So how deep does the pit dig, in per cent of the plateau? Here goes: 103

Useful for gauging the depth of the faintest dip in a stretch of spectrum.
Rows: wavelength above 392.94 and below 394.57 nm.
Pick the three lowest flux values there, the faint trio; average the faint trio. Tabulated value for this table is 20.7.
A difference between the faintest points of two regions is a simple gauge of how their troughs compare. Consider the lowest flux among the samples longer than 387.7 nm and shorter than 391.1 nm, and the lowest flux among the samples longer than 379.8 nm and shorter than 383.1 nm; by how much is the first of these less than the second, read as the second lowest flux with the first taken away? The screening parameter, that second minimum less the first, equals -11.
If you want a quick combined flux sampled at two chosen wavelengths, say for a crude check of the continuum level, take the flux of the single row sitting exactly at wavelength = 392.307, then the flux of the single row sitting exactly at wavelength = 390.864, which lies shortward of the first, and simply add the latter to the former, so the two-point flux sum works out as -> 47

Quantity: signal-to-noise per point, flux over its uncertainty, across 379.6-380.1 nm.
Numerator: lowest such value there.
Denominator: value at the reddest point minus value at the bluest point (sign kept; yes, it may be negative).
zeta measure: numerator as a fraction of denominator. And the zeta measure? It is -15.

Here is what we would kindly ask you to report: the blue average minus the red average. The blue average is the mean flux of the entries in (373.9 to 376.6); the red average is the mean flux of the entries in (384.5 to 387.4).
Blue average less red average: 3.9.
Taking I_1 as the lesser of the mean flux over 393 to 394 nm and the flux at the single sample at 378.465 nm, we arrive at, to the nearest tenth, 21.1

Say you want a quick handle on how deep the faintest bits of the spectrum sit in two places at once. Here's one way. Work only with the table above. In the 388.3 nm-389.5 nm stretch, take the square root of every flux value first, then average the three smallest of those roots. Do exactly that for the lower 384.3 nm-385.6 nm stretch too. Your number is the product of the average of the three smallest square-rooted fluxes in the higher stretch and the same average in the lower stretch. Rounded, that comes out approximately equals 22.5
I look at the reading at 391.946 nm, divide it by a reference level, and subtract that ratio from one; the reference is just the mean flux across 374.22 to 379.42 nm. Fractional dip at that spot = 0.15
